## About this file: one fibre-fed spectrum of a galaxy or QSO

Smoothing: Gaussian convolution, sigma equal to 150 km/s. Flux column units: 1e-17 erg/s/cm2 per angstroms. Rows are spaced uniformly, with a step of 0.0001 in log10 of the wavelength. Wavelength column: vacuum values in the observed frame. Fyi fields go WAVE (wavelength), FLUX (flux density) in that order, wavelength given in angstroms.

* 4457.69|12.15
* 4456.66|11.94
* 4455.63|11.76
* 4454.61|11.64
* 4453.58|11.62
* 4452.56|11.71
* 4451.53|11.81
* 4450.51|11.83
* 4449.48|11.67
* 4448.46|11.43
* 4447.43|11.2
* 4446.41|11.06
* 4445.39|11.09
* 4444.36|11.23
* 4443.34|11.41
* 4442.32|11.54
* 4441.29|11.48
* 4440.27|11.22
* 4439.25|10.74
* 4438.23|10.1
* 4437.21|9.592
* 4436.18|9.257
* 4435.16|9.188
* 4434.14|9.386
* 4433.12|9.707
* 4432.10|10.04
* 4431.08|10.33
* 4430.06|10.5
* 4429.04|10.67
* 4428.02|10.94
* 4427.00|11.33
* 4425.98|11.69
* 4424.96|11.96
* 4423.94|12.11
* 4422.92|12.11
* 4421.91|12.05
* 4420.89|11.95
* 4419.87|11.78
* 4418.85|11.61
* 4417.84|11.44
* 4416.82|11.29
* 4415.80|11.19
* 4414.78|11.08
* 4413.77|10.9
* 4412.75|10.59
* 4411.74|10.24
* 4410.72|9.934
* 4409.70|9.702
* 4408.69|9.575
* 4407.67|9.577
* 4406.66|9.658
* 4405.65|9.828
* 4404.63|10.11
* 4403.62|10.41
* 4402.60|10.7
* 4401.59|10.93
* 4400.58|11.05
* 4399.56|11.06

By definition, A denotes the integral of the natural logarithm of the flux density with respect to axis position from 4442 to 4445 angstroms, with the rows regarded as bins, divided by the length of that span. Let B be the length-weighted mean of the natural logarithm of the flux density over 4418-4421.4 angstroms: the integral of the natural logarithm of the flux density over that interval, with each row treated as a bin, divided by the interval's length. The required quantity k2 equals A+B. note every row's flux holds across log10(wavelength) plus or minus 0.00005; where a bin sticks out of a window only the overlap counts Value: 4.90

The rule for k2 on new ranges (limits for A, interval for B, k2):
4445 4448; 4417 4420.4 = 4.86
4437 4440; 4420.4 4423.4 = 4.83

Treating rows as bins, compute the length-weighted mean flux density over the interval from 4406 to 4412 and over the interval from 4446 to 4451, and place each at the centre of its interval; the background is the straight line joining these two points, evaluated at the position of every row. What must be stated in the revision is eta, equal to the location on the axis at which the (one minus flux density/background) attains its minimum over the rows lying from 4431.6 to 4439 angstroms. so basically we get 4432.10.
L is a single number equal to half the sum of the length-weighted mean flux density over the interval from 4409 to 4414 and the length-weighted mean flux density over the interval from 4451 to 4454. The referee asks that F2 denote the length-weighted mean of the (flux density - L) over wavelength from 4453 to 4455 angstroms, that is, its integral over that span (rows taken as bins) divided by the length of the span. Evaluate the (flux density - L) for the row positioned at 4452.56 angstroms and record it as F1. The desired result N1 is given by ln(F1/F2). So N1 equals 0.1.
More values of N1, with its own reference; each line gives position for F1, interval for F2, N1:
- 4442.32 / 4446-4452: 0.1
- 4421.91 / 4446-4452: 0.7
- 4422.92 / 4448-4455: 0.5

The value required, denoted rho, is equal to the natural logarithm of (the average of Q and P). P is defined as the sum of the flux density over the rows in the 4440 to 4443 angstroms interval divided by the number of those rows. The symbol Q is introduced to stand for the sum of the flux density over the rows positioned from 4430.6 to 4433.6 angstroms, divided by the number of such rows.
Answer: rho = 2.37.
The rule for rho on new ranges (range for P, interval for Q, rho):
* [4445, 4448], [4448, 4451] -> 2.43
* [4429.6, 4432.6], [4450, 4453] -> 2.40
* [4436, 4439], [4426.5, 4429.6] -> 2.33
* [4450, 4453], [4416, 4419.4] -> 2.45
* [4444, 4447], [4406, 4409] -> 2.34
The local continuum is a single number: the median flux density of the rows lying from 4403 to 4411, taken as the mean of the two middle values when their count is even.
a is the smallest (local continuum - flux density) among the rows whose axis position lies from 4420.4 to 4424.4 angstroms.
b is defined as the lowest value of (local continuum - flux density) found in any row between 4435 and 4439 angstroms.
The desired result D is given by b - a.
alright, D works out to 2.0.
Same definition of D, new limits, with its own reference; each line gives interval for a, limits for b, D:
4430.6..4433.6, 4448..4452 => -1.5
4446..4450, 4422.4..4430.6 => -0.4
